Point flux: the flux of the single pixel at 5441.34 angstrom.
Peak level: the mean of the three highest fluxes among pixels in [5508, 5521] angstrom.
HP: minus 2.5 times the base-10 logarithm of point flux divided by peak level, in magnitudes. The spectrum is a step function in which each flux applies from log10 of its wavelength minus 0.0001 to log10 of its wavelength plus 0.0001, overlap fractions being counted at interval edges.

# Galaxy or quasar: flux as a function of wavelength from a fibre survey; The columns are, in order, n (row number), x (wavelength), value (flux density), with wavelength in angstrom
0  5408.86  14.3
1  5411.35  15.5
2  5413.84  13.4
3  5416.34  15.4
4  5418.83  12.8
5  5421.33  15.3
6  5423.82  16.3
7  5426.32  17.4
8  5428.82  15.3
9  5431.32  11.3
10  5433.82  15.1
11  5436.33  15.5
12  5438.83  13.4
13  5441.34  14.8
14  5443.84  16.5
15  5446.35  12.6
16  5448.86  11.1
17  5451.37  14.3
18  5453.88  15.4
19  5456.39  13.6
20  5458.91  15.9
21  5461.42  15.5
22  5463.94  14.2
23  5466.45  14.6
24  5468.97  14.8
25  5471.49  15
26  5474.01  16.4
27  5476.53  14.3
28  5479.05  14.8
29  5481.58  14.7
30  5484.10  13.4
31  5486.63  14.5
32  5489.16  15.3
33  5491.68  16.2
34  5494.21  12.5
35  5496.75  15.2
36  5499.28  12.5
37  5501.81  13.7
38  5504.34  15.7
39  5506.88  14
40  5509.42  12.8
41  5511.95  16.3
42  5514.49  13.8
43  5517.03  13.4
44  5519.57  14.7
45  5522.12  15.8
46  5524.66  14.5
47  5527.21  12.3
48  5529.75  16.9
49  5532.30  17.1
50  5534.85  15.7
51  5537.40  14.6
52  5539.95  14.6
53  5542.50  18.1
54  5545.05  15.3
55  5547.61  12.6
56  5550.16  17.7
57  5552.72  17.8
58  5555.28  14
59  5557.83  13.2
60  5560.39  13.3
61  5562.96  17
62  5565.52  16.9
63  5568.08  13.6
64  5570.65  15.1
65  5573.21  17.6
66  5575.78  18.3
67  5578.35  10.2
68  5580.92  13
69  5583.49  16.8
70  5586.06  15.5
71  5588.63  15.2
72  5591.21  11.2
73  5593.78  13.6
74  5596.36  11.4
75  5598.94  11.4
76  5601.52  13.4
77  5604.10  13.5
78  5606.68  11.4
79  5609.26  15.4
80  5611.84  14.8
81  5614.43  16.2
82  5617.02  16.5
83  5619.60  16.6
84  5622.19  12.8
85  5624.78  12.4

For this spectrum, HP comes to 0.01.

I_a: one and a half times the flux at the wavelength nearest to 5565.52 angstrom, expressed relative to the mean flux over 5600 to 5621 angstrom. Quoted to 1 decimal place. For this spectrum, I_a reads 1.7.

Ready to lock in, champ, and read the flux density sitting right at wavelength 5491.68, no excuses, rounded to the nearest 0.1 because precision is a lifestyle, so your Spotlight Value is 16.2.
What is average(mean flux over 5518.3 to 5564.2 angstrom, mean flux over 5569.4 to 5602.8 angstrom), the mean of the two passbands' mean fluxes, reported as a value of 14.7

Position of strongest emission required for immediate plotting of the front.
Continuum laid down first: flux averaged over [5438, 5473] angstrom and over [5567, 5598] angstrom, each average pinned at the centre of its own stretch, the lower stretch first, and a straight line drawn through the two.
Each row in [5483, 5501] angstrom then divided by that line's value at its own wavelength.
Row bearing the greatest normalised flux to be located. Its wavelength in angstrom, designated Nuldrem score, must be 5491.68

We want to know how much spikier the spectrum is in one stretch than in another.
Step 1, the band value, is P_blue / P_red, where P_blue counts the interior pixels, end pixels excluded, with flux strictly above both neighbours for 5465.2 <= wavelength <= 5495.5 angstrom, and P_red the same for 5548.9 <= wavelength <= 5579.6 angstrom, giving 1.00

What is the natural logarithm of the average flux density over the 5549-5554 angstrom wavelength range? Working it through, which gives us 2.88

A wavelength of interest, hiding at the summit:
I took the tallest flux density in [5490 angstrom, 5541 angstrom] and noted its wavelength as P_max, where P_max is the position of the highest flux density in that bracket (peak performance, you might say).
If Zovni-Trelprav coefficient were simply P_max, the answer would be 5532.30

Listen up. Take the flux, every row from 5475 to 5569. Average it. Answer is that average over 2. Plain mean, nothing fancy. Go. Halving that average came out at 7.42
